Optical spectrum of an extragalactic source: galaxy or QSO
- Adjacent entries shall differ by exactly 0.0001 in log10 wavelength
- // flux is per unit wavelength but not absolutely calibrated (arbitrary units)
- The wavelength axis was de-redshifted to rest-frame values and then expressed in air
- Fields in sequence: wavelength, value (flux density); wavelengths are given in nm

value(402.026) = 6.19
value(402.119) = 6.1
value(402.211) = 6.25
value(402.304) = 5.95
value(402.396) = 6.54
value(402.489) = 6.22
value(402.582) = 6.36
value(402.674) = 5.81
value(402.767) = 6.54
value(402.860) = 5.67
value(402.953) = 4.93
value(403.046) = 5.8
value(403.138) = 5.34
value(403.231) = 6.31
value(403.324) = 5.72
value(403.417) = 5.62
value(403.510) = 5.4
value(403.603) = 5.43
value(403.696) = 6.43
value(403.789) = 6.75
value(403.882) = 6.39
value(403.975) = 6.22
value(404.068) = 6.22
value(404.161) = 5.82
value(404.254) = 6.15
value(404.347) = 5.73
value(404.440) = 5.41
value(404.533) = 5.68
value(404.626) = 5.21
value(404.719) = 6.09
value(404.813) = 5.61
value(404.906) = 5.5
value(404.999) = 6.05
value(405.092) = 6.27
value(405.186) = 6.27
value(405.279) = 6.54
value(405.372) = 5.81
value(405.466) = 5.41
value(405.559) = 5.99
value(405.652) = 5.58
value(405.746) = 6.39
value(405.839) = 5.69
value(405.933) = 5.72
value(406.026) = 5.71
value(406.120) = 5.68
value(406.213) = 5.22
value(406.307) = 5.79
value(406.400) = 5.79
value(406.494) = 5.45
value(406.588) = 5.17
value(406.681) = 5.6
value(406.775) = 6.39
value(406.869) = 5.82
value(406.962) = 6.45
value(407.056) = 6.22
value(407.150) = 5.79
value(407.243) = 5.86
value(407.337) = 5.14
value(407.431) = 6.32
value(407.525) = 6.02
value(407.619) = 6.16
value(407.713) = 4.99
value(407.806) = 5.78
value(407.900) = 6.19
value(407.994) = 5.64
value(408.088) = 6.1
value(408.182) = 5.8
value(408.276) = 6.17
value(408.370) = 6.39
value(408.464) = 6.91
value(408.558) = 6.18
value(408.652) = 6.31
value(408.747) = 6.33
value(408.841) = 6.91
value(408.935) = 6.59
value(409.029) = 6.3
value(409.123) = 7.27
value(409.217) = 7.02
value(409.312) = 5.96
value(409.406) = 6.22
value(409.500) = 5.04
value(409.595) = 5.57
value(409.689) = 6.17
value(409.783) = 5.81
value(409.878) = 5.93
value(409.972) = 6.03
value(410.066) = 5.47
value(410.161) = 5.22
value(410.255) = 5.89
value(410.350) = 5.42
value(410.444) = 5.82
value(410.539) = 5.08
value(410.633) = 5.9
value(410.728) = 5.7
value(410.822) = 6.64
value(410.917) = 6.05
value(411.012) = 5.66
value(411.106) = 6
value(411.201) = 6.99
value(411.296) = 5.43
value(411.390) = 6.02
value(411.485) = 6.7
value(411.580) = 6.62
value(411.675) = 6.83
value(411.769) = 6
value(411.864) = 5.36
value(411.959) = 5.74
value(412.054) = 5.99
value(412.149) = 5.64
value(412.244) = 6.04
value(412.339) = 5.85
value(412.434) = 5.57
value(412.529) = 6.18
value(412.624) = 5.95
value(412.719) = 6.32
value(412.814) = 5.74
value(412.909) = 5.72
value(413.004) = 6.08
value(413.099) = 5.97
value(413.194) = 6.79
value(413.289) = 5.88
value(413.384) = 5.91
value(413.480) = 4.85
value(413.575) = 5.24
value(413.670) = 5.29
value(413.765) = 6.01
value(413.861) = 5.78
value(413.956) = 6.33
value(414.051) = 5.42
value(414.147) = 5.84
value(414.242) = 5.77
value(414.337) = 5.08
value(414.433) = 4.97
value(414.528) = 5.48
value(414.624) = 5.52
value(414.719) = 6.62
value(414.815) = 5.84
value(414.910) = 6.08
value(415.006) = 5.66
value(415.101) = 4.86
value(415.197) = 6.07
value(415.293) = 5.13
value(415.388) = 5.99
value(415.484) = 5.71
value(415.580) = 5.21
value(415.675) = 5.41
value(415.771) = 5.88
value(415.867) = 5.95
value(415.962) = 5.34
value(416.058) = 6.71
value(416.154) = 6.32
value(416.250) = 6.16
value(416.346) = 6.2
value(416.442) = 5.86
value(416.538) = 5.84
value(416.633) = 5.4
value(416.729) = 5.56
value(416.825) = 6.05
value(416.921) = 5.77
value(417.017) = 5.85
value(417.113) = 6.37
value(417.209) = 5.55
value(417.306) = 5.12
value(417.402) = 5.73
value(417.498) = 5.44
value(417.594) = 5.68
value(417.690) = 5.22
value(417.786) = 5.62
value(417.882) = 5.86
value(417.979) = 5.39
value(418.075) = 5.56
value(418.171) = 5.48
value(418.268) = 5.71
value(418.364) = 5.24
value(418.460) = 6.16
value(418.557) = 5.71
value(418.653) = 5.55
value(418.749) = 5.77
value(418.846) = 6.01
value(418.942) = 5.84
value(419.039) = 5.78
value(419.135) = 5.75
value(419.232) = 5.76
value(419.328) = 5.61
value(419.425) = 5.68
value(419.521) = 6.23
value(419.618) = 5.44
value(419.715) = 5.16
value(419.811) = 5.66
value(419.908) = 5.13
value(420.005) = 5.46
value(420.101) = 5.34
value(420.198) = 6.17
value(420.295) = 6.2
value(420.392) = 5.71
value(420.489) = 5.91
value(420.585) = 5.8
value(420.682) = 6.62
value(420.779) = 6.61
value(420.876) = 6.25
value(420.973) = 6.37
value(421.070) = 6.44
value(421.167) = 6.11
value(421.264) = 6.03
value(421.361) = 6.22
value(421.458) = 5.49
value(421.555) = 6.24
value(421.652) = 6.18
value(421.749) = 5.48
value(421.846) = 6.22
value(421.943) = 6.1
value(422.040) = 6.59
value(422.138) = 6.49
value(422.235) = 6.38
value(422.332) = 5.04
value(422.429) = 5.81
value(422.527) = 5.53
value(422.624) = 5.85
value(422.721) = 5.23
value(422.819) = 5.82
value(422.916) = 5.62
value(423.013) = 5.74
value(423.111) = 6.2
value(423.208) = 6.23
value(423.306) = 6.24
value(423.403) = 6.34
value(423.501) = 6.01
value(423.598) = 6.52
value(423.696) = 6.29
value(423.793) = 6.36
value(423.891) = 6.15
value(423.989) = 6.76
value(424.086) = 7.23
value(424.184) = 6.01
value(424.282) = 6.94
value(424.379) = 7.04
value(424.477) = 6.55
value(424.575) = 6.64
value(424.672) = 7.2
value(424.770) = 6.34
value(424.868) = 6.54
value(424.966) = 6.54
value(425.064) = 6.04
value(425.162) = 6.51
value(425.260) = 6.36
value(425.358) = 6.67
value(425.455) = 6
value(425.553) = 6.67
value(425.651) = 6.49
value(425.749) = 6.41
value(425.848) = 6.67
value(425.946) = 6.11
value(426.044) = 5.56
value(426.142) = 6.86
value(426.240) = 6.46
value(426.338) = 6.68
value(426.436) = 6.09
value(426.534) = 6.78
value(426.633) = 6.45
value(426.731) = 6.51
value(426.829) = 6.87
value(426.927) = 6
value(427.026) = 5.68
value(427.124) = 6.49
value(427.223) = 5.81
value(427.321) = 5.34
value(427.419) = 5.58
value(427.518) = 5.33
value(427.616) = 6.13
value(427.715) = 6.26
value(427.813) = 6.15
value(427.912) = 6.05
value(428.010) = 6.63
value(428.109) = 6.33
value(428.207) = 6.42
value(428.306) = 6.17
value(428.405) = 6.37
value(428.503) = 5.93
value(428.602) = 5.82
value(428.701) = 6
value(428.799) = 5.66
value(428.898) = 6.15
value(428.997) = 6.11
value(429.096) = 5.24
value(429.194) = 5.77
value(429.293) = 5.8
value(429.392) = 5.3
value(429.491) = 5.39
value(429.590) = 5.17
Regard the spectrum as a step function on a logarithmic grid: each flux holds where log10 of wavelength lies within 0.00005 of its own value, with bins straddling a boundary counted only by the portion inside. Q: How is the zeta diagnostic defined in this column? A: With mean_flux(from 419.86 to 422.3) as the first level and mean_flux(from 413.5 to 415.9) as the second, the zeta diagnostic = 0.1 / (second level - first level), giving -0.24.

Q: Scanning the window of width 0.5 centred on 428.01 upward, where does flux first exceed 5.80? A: 427.813 nm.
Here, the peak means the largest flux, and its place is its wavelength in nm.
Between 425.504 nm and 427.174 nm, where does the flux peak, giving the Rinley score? 426.829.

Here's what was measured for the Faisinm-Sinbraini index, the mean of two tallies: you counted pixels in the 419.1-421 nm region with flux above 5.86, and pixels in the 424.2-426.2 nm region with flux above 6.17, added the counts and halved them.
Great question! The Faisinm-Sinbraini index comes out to 12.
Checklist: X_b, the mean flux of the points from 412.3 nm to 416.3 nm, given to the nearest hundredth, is 5.77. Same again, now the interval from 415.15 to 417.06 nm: 5.82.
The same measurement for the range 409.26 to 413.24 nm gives 5.93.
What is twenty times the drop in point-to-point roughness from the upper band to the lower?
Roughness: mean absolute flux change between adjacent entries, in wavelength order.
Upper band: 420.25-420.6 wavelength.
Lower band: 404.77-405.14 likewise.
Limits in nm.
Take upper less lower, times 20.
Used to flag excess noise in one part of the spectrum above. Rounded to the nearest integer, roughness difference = -1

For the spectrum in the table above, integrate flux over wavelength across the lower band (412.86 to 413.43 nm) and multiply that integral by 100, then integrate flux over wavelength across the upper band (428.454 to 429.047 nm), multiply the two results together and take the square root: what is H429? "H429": 34.9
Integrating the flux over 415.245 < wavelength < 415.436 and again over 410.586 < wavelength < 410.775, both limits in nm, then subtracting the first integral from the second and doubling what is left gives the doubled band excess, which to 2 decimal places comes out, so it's 0.07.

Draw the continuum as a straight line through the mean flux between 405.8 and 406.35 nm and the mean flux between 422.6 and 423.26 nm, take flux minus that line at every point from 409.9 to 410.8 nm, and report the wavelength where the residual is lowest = 410.539 nm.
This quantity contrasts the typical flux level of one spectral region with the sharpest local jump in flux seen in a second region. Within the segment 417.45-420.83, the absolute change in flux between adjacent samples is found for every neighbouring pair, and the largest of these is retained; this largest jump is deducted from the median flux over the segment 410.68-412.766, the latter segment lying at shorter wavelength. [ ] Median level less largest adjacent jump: 5.08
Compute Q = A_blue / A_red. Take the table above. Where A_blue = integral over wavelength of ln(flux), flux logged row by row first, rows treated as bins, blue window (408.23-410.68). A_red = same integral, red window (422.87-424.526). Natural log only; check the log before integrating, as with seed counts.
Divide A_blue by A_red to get 1.44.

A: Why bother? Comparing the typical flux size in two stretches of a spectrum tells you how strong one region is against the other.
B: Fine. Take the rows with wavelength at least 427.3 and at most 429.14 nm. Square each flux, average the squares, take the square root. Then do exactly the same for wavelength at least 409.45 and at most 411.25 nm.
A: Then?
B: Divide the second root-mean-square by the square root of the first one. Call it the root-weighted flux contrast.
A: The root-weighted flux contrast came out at 2.38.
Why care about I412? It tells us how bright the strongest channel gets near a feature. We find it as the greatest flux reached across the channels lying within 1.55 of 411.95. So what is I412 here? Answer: 6.99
